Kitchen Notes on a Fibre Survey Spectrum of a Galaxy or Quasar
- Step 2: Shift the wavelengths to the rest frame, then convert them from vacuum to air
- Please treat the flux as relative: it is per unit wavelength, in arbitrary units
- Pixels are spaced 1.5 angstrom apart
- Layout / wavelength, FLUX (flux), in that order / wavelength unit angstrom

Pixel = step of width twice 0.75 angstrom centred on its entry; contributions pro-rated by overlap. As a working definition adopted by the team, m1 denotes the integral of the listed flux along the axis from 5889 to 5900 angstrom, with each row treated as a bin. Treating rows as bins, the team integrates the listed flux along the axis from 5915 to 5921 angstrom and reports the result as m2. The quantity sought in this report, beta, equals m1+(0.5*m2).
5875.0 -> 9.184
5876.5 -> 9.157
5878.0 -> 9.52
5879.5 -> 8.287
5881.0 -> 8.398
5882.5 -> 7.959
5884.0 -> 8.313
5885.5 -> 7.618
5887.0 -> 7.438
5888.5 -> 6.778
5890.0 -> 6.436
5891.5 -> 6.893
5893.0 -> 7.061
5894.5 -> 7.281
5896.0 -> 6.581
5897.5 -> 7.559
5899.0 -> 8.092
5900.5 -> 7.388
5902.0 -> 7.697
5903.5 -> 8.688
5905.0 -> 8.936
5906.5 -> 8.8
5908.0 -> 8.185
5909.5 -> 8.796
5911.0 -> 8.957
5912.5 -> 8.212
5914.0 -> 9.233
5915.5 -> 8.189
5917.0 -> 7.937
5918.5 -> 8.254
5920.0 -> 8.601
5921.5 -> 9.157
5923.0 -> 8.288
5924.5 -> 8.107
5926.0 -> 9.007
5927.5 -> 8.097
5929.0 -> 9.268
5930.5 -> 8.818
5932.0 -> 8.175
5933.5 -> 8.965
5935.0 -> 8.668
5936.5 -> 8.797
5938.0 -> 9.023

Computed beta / 103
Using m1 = 78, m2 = 50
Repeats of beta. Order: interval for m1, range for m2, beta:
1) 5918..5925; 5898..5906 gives 92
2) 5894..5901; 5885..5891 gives 73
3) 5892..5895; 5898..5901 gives 33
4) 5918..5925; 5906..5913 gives 90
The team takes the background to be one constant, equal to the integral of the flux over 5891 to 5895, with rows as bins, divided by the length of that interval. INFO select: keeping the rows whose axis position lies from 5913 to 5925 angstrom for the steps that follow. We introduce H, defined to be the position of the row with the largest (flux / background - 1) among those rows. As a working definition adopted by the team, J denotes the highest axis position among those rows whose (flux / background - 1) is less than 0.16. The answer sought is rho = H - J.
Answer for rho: -10.5 angstrom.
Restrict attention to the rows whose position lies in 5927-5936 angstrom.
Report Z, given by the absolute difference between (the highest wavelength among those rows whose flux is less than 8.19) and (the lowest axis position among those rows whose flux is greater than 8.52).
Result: 3.0 angstrom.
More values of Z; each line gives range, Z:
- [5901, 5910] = 4.5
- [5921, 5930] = 6.0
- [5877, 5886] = 7.5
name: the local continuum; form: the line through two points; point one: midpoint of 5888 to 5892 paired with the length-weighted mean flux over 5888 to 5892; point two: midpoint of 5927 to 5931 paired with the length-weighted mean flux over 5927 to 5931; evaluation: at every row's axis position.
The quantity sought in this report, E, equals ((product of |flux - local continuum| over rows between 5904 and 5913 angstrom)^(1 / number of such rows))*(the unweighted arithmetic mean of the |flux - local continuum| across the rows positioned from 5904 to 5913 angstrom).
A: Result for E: 0.83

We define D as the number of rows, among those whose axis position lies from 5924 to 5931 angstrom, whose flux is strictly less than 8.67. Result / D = 2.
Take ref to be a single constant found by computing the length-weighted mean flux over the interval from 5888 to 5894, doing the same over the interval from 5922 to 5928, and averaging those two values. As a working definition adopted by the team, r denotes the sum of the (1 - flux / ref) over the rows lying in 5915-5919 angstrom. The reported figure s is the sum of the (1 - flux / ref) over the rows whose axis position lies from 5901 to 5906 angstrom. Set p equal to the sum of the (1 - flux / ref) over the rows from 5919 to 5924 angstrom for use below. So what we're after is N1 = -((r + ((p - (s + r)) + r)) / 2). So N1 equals 0.1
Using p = -0.420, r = -0.20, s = -0.32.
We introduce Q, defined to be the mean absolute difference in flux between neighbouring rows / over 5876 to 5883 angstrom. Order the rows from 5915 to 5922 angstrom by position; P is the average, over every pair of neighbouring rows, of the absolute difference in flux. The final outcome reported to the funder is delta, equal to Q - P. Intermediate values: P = 0.37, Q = 0.54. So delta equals 0.17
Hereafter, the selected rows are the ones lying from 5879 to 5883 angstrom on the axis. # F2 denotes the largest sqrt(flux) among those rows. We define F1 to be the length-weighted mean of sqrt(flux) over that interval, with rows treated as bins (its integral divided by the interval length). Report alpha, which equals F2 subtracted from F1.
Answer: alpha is -0.03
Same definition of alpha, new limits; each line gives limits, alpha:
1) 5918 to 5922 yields -0.08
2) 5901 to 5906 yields -0.09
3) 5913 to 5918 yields -0.14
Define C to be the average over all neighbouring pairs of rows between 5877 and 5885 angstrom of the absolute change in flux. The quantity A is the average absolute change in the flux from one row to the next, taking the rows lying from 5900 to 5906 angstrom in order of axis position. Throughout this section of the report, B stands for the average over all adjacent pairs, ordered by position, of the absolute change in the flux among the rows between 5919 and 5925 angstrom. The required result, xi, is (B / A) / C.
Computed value 1.9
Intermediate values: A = 0.52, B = 0.54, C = 0.53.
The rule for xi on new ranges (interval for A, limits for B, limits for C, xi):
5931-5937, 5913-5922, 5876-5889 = 2.5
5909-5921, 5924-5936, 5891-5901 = 2.4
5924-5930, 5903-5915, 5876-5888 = 1.1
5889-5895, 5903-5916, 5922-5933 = 2.9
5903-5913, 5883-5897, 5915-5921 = 3.3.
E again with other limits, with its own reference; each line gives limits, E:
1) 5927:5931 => 0.07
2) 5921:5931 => 0.12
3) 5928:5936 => 0.06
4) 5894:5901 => 0.18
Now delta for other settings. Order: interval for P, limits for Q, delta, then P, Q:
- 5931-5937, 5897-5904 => 0.23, 0.41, 0.63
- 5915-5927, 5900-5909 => -0.03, 0.49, 0.46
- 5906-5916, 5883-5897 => -0.27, 0.70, 0.43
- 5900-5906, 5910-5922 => 0.10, 0.52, 0.61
